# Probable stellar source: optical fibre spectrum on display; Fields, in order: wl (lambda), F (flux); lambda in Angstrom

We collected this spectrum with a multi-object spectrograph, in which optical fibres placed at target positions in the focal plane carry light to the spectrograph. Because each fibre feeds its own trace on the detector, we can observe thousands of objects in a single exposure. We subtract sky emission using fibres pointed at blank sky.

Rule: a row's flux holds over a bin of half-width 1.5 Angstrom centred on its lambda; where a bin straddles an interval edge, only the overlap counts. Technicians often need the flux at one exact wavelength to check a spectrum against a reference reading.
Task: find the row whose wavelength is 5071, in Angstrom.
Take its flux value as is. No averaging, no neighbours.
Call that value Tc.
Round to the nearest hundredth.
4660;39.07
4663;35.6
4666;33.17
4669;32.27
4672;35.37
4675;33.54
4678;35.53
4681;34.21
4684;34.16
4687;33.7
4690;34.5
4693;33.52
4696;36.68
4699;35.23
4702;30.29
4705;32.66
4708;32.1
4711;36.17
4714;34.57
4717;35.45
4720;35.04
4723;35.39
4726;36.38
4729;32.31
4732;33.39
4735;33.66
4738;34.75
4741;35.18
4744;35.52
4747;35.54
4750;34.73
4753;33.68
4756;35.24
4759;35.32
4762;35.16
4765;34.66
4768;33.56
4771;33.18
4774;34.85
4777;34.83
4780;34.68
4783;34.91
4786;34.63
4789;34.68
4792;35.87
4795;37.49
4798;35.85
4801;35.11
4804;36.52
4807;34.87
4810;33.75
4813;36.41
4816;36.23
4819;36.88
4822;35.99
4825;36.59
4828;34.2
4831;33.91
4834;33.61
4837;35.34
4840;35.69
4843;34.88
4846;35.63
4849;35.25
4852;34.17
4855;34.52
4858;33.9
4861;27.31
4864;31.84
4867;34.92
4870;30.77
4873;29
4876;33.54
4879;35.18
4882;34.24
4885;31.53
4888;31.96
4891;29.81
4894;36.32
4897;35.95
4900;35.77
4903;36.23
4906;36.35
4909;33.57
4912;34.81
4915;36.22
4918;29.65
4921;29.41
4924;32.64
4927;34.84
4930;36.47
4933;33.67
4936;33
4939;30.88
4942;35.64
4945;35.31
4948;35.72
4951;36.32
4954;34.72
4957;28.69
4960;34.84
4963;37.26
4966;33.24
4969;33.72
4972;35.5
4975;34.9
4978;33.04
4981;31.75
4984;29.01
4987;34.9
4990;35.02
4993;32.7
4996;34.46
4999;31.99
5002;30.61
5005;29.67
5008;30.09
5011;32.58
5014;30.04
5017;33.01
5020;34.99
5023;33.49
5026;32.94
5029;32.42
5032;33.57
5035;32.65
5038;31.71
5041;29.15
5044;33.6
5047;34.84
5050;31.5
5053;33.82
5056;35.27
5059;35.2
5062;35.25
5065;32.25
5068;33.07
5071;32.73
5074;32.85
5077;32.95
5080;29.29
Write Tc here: 32.73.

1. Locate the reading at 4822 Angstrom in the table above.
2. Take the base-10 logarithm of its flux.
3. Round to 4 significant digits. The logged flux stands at 1.556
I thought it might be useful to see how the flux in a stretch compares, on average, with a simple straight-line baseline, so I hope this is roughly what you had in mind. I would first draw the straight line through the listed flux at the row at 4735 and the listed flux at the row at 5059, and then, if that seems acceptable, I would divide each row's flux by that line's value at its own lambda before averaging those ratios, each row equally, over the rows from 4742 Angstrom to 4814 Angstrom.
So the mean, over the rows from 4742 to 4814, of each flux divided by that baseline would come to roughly 1.03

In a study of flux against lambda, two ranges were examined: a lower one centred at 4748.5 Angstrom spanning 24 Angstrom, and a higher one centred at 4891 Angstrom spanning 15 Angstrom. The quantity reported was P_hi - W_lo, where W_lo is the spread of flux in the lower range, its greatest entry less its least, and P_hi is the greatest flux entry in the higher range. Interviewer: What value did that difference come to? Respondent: 34.5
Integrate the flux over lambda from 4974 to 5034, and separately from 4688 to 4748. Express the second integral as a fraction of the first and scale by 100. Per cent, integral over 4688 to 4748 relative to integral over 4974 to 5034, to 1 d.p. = 105.7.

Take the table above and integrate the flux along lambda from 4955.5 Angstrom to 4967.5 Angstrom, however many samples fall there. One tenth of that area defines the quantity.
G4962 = 40.2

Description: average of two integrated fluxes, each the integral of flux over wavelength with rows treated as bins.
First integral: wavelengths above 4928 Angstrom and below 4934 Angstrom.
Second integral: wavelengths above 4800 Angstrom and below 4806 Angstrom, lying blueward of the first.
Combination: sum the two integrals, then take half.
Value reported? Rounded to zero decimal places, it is 213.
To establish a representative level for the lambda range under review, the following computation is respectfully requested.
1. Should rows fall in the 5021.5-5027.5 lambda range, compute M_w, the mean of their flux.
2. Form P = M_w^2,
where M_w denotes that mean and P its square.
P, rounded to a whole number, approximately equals 1103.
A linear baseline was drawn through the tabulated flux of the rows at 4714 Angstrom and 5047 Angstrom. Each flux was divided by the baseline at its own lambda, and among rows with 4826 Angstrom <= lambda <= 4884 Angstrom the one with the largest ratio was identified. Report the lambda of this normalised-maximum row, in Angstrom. 4840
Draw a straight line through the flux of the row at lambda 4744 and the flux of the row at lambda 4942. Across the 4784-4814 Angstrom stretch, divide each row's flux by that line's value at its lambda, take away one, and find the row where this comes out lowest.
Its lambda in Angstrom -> 4810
